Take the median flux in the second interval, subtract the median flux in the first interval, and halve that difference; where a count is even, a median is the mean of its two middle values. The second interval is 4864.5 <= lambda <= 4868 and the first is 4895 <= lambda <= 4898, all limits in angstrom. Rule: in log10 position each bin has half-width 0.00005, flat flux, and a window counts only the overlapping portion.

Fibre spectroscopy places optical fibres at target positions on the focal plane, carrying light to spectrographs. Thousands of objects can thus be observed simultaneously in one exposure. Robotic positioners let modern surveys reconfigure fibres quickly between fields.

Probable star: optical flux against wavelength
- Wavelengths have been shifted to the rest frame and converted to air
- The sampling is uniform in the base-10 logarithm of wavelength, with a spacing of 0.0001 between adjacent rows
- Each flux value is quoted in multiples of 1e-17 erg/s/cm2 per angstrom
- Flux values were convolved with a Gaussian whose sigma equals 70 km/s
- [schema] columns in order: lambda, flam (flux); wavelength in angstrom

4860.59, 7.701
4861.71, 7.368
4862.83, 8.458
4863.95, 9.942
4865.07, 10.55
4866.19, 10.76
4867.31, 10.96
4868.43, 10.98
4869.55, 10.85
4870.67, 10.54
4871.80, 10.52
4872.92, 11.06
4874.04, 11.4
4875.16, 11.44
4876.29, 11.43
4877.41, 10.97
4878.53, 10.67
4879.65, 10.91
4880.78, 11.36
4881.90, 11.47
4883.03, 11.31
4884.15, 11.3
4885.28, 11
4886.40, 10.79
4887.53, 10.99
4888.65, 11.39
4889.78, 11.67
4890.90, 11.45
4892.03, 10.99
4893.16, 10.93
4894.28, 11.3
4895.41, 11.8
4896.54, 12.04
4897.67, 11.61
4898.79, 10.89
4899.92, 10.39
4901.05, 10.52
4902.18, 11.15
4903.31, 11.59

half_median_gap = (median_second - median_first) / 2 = -0.52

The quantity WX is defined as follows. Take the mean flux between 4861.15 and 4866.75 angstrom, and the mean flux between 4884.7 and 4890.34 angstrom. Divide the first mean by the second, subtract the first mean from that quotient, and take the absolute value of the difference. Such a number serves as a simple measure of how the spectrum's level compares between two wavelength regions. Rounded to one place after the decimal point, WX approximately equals 8.6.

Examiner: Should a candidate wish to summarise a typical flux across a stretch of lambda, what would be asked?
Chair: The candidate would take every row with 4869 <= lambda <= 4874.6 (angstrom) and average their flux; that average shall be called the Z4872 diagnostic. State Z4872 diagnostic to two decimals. 10.87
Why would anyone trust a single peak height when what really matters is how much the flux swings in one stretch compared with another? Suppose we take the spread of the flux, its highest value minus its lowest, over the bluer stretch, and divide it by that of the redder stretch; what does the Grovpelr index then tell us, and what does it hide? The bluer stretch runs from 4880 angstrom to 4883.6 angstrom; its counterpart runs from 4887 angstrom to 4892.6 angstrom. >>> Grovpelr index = 0.2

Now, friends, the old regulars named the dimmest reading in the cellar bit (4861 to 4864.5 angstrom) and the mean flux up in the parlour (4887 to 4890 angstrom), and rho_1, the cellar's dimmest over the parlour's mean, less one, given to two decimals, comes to -0.35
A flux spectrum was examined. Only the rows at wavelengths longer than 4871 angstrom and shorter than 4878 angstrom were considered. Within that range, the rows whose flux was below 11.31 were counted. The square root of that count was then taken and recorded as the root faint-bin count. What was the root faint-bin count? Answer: 1.7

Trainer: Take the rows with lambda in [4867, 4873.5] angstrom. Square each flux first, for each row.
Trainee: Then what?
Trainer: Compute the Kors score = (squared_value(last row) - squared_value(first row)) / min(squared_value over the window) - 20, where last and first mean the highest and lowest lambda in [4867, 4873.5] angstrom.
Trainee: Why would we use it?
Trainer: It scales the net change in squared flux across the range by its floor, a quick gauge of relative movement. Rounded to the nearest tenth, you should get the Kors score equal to -20.0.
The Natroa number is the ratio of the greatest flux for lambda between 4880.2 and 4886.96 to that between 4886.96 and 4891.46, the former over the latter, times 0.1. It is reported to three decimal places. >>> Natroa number 0.098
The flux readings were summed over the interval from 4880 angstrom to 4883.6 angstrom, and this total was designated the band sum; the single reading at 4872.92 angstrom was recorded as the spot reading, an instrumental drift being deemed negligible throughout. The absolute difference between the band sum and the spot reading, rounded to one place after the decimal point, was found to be 23.1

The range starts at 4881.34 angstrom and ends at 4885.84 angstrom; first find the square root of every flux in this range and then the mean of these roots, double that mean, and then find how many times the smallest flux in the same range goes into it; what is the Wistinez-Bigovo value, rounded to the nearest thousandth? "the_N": 0.610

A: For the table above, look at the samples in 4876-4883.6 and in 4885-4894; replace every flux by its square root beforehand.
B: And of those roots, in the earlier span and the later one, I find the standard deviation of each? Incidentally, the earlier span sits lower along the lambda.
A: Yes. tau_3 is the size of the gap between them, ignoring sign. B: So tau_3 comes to 0.000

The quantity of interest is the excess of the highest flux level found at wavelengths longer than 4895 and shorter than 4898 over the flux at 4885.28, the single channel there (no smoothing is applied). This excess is 1.0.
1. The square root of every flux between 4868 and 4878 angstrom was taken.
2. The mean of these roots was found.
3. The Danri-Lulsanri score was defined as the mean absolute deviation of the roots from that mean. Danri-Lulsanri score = 0.042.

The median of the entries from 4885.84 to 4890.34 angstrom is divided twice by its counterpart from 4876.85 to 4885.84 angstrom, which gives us 0.090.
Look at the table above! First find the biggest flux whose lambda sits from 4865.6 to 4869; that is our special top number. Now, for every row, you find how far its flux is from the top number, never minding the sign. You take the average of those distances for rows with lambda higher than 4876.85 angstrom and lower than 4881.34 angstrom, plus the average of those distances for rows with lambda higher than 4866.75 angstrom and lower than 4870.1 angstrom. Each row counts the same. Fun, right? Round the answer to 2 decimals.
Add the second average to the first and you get 0.24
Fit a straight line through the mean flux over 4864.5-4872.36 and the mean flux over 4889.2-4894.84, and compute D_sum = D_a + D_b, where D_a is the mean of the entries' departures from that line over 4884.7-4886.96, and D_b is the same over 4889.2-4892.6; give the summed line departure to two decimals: -0.11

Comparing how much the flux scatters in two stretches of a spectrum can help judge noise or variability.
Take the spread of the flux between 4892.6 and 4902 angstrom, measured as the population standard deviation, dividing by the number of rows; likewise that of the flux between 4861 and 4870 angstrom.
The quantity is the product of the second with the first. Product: 0.71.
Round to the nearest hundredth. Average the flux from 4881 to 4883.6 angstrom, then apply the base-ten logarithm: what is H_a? 1.06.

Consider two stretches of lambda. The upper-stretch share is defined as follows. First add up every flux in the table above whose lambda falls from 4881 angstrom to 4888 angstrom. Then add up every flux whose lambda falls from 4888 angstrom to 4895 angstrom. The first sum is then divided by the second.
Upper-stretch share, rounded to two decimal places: 0.99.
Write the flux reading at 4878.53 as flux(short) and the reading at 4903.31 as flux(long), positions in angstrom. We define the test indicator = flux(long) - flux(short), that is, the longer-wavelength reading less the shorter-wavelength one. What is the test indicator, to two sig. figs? 0.92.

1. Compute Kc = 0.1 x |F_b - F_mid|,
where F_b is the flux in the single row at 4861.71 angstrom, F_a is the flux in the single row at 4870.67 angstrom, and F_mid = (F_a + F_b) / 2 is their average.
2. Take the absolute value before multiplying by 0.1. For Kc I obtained 0.159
